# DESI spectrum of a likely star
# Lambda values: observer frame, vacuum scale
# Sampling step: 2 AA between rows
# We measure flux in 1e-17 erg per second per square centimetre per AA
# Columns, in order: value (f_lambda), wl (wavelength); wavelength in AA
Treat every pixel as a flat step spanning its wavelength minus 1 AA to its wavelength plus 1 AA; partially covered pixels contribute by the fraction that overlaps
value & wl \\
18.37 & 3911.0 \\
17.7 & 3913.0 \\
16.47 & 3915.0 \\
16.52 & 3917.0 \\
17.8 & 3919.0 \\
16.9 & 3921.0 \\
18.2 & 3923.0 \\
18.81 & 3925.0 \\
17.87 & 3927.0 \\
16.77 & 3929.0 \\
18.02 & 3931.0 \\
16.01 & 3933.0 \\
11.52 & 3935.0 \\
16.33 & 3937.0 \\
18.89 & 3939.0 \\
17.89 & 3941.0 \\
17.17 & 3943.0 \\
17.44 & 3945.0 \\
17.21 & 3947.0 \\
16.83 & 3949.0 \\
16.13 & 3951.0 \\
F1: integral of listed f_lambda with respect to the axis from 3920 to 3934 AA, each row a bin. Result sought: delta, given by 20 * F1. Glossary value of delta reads 4903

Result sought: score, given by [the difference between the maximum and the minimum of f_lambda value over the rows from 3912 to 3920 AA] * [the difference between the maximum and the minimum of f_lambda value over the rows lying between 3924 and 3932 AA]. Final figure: 3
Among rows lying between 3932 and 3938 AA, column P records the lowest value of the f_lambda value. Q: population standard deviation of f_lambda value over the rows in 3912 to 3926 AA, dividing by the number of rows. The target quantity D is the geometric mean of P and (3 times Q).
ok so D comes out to 5.3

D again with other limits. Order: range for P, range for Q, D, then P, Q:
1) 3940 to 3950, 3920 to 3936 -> 10.4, 16.83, 2.2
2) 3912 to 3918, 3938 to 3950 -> 5.8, 16.47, 0.7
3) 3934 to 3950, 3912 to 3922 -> 4.4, 11.52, 0.6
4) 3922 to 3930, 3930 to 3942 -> 11.0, 16.77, 2.4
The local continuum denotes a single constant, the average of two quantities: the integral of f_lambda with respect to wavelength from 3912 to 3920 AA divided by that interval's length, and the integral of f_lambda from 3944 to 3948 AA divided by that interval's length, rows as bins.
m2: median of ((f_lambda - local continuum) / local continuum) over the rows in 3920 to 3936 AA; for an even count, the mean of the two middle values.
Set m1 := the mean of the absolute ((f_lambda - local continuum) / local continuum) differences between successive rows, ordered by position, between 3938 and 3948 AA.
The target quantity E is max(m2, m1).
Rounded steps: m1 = 0.03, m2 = 0.009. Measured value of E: 0.03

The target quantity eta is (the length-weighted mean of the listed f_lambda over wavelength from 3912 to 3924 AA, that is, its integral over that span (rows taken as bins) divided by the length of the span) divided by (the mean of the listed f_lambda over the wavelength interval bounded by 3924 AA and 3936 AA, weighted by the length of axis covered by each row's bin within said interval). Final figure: 1.05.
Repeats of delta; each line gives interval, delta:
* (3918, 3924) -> 2116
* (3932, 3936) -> 1101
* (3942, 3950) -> 2746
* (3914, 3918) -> 1320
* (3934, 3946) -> 3970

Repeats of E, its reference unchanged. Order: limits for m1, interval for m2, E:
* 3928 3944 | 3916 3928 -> 0.14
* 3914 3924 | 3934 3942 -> 0.05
